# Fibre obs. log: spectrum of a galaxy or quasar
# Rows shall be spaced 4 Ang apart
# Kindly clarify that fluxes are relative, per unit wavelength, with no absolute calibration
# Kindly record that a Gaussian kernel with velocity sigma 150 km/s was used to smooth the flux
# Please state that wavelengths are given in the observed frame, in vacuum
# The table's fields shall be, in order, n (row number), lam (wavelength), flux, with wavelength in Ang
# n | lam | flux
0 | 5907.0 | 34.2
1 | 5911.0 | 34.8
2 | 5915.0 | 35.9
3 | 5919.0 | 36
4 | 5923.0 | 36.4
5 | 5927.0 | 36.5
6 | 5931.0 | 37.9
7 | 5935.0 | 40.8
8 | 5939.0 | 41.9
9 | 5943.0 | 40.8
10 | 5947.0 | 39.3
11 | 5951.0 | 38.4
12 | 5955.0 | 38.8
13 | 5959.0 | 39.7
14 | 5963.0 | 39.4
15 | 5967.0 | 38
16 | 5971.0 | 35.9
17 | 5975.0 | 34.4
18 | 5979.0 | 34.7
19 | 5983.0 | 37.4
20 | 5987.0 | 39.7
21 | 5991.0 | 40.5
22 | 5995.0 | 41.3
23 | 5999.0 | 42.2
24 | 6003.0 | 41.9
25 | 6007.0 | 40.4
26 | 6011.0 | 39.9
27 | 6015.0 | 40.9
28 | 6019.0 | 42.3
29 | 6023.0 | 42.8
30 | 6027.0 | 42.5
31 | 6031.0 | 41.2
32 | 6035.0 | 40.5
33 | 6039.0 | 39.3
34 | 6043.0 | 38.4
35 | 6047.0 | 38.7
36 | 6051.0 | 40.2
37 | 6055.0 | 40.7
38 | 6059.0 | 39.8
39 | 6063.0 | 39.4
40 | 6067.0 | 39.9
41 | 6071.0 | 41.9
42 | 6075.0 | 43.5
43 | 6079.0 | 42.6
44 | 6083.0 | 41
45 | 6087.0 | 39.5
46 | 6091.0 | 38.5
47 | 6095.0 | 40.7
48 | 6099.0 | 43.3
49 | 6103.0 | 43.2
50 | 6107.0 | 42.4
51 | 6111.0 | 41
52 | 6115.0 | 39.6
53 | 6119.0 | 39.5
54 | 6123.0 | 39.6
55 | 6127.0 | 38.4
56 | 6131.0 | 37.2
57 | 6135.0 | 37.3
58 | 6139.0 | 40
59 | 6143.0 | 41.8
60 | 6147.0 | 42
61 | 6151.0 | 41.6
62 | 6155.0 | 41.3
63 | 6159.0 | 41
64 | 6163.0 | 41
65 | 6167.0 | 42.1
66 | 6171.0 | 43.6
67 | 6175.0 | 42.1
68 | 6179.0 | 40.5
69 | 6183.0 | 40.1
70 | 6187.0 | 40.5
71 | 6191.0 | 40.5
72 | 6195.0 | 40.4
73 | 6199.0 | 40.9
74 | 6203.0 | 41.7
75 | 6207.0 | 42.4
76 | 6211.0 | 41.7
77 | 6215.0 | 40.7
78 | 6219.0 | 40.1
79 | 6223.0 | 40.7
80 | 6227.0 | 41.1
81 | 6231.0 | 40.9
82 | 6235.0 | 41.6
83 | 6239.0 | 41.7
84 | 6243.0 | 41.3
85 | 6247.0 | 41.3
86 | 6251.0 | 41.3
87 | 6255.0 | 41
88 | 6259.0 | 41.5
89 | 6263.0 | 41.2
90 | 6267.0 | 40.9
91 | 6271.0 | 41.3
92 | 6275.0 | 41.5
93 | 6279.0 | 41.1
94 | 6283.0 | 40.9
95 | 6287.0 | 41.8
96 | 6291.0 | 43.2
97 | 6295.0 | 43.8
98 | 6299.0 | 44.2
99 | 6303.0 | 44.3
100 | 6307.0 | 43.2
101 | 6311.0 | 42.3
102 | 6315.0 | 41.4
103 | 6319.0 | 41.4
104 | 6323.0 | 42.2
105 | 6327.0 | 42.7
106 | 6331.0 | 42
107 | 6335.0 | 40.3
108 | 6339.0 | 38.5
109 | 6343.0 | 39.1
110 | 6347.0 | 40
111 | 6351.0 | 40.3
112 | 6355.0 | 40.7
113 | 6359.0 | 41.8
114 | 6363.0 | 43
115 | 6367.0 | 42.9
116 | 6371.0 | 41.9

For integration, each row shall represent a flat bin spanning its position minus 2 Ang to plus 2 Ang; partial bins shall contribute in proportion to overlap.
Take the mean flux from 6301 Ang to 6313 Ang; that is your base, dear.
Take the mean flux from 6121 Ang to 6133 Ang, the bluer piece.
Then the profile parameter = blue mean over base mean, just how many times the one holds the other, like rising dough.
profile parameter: 0.89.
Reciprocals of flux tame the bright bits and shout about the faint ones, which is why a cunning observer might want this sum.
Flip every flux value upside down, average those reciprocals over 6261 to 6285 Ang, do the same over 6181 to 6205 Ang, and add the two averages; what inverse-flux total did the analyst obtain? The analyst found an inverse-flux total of 0.0489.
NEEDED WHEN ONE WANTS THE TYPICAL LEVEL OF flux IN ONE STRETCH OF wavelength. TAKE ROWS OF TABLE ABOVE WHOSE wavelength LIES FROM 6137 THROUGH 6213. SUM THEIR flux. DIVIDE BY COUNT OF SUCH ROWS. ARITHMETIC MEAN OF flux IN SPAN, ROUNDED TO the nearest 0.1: 41.3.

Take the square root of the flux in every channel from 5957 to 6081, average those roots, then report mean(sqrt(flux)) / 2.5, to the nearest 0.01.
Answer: 2.53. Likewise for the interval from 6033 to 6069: 2.52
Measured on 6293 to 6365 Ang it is 2.58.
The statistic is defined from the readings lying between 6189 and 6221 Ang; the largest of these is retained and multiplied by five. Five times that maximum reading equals 212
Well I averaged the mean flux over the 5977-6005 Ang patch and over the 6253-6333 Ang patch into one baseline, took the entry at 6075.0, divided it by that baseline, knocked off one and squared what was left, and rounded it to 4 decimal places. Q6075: 0.0041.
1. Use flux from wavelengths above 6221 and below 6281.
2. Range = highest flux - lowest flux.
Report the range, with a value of 1.0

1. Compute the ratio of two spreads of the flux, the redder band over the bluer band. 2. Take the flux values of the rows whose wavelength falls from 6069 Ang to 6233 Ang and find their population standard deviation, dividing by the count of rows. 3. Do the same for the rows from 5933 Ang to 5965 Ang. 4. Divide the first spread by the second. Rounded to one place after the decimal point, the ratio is 1.3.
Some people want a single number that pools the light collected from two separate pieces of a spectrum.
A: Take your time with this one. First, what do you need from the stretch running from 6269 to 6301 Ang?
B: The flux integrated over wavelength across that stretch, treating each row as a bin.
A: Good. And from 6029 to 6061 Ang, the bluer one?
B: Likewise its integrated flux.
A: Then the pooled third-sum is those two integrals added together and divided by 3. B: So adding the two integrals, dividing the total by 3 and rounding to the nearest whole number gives 875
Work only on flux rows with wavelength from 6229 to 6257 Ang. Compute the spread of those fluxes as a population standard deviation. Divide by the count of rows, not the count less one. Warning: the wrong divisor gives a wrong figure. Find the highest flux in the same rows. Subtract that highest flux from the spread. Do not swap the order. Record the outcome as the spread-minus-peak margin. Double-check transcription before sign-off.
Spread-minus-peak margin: -41.4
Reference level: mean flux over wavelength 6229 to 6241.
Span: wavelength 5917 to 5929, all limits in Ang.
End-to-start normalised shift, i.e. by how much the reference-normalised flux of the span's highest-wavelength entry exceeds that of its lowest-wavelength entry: 0.01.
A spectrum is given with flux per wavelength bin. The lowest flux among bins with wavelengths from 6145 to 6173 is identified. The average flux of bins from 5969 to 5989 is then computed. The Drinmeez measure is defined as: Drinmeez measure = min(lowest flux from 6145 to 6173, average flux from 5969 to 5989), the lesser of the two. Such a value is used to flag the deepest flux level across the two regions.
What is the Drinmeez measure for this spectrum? 36.4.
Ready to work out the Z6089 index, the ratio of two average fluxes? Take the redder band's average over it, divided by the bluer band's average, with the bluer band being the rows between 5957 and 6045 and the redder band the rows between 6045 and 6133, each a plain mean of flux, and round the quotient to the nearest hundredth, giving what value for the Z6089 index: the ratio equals 1.02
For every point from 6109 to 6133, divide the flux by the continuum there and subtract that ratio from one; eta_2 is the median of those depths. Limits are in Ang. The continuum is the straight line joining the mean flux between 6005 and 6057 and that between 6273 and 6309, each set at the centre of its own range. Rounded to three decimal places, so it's 0.043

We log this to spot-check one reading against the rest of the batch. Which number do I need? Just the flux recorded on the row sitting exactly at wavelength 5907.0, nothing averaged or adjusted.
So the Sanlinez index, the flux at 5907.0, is 34.2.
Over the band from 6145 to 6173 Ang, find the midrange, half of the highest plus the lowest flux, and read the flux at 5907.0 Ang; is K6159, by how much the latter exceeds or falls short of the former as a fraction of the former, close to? -0.19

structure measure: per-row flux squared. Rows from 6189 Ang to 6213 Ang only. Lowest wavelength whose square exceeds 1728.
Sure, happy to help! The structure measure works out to 6203.0 Ang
